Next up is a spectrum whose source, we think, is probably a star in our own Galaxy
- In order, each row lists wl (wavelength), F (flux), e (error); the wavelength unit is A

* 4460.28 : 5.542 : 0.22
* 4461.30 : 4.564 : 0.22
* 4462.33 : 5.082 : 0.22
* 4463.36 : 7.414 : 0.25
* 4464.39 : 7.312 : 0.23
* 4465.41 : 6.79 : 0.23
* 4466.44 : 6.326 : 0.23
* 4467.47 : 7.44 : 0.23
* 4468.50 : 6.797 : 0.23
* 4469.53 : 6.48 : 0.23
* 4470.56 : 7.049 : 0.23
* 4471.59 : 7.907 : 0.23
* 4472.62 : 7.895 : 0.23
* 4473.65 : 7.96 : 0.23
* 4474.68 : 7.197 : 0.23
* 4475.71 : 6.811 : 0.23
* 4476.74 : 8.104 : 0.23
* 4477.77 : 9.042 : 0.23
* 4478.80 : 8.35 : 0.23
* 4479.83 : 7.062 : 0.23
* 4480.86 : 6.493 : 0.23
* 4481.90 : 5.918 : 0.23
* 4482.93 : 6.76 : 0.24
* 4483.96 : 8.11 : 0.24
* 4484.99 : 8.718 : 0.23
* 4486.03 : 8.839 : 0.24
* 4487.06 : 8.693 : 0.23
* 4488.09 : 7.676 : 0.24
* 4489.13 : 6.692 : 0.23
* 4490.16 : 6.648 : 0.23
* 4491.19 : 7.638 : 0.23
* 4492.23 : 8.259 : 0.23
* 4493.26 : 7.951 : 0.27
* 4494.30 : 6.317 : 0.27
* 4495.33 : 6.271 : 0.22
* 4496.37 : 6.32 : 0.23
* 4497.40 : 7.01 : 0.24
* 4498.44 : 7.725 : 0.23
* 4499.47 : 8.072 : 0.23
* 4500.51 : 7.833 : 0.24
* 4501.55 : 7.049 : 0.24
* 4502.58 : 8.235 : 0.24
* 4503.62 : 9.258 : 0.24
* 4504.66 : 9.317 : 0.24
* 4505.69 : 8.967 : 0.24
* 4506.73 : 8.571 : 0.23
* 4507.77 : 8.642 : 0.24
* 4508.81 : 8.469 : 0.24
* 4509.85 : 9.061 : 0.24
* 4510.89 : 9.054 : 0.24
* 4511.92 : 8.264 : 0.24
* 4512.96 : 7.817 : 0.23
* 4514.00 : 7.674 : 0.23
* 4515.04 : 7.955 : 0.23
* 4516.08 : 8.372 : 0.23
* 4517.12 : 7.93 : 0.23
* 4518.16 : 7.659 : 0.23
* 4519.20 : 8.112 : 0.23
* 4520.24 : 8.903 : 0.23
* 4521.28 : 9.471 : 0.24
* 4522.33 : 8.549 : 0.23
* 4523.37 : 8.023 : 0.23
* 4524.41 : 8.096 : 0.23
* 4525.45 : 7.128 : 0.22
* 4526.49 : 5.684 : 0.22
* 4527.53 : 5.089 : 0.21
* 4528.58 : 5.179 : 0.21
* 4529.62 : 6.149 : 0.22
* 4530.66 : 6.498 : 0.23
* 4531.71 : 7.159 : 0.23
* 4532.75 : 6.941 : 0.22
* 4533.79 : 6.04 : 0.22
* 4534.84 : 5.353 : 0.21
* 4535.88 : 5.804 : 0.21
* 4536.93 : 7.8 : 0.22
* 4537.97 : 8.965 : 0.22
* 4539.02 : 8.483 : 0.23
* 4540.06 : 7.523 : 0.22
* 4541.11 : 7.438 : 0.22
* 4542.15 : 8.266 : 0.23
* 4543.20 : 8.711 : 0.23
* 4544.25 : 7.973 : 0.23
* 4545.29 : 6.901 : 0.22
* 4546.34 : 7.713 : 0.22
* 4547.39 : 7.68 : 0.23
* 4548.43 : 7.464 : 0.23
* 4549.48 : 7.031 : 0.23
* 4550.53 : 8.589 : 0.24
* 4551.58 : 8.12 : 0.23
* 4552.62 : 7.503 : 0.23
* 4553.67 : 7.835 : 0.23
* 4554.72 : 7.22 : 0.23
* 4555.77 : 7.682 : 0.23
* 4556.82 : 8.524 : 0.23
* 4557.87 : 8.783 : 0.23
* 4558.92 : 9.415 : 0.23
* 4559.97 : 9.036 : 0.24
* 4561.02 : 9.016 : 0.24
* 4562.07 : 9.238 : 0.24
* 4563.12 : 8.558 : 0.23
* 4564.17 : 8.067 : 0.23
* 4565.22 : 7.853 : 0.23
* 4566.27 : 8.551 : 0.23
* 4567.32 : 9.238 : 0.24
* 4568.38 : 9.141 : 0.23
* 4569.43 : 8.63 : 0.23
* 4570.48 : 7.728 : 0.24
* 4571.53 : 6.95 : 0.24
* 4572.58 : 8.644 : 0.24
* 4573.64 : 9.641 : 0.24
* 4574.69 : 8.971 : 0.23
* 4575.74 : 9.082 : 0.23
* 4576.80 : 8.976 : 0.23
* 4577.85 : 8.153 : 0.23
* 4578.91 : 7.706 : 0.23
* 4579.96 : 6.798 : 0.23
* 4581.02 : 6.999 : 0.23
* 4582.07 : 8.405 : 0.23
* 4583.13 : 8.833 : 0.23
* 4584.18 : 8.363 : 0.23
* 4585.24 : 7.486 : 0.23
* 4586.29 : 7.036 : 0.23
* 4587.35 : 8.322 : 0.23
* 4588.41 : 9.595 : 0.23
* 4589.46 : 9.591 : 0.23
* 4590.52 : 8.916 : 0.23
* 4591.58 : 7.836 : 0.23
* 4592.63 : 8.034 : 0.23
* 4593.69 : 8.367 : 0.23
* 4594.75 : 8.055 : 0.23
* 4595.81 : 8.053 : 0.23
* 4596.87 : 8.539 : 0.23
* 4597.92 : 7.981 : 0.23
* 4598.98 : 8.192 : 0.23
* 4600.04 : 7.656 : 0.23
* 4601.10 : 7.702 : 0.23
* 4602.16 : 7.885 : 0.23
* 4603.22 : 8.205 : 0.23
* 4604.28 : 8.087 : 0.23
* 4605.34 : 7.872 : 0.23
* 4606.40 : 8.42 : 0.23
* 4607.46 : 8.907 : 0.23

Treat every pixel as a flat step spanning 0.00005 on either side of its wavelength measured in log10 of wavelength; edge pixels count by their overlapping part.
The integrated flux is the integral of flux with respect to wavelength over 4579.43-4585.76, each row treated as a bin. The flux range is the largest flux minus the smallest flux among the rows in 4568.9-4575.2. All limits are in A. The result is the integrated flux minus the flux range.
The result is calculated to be 46.8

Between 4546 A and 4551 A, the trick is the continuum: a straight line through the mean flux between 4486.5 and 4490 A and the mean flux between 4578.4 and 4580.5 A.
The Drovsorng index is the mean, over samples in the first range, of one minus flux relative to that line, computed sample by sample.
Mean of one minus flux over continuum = -0.04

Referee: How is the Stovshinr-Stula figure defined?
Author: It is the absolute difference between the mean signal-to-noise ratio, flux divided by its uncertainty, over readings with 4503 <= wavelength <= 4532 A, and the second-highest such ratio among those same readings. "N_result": 4.7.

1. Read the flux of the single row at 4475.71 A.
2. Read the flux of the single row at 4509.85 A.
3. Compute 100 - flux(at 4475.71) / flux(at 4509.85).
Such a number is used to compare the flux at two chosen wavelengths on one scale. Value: 99.25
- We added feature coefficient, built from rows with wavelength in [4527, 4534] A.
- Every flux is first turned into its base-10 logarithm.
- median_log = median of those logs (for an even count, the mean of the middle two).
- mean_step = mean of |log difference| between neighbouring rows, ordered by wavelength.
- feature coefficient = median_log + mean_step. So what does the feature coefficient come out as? 0.83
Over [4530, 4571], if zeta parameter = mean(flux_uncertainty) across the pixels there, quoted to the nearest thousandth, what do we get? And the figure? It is 0.228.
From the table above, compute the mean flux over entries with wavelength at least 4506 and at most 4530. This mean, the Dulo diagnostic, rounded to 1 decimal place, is 7.8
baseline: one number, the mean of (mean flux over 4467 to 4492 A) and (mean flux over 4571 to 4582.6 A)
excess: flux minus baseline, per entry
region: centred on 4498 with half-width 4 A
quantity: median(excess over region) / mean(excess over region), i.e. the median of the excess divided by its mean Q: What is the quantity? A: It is 1.1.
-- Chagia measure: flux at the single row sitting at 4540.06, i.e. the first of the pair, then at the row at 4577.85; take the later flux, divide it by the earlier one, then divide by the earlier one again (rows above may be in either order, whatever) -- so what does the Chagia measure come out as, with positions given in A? 0.14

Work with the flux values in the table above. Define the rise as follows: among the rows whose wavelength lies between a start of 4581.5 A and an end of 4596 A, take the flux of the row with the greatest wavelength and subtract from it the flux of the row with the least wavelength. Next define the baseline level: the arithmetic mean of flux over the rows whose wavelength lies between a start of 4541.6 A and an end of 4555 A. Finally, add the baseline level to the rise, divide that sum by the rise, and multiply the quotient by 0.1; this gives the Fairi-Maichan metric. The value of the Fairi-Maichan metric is -2.1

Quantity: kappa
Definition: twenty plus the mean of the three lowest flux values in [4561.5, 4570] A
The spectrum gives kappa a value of 28.2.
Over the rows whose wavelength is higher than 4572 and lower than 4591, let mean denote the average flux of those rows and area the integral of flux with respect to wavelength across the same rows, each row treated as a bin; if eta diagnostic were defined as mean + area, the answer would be 168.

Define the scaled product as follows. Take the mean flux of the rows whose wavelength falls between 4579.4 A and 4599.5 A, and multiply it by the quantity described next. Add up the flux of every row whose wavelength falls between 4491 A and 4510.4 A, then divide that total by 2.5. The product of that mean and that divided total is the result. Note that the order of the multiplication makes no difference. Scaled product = 494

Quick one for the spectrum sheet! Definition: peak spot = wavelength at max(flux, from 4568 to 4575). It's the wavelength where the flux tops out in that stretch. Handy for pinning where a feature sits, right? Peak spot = 4573.64 A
